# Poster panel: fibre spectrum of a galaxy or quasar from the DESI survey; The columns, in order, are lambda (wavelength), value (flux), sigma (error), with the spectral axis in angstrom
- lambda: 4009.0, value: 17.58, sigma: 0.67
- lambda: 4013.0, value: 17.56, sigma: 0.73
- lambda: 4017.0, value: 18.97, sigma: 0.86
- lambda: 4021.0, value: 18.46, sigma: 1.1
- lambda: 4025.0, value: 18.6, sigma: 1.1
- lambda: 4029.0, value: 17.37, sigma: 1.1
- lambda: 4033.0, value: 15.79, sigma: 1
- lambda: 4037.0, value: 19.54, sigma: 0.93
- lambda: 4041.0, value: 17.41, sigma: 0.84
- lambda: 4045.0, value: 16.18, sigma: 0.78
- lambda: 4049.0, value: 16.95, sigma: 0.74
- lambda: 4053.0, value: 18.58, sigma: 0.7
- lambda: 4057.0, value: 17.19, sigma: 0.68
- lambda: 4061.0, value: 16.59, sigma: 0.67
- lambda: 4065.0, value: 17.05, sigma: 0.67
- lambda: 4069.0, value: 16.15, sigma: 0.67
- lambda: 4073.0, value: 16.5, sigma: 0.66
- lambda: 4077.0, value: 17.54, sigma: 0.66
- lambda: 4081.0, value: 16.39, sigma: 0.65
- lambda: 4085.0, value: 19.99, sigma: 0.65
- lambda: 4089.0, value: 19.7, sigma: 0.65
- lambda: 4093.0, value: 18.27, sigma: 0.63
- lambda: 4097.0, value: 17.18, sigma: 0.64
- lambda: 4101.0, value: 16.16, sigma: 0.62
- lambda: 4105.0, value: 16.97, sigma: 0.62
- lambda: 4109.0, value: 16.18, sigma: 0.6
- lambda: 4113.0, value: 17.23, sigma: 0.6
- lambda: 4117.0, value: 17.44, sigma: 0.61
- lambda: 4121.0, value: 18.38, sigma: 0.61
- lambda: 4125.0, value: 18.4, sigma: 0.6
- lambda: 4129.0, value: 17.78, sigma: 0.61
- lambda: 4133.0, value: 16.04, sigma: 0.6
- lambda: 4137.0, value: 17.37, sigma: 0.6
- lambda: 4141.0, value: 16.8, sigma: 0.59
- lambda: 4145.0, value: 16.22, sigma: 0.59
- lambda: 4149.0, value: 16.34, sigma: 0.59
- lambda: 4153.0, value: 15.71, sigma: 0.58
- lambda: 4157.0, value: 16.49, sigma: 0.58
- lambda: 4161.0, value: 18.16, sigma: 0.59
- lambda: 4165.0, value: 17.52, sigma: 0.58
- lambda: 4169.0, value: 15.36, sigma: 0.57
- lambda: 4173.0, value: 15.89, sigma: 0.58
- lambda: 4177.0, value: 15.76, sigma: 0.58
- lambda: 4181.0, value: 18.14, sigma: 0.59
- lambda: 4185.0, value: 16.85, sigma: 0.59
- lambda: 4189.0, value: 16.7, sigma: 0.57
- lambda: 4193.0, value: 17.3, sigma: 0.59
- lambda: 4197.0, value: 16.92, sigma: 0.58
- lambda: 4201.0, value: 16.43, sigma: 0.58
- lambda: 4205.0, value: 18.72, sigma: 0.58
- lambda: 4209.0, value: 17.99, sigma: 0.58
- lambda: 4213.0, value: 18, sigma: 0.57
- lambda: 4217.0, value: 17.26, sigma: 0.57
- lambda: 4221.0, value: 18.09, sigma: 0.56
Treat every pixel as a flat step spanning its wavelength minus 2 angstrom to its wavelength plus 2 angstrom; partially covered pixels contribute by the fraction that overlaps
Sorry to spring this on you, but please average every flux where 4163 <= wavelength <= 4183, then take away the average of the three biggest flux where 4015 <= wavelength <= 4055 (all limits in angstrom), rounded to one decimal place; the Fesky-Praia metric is -2.5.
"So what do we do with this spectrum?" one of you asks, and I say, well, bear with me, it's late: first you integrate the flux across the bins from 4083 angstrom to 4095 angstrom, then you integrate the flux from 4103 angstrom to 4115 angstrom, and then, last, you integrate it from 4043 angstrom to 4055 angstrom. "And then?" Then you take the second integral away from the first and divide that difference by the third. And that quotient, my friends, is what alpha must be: 0.15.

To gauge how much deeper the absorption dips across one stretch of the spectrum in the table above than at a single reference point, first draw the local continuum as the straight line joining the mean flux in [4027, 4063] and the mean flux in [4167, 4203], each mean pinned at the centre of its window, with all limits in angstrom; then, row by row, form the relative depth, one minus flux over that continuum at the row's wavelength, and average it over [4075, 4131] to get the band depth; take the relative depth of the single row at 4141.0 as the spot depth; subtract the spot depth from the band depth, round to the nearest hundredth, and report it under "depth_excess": -0.04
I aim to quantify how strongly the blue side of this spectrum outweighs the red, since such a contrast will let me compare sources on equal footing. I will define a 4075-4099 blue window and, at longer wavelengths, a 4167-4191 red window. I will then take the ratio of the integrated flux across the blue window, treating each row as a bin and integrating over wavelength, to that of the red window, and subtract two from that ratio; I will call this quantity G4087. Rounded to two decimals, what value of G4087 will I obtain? -0.89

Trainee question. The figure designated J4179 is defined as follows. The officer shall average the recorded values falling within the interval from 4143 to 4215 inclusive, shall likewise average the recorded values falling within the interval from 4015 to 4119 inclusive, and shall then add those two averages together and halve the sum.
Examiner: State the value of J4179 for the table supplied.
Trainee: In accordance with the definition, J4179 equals 17.2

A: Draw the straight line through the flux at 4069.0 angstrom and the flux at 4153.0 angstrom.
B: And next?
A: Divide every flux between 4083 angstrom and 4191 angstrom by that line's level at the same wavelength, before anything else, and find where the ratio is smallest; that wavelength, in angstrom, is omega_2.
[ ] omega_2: 4169.0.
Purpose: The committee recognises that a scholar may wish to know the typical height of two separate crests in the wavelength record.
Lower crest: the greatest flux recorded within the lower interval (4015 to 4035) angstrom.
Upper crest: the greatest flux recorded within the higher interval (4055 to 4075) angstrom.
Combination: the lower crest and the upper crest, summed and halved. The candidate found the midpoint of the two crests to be 18.1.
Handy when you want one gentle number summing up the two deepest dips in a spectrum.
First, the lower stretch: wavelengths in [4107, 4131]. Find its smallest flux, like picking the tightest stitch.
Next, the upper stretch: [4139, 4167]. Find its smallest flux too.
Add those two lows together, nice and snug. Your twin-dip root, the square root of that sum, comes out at 5.65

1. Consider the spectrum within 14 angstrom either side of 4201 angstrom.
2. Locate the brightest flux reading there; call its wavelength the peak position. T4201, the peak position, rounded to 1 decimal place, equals 4205.0 angstrom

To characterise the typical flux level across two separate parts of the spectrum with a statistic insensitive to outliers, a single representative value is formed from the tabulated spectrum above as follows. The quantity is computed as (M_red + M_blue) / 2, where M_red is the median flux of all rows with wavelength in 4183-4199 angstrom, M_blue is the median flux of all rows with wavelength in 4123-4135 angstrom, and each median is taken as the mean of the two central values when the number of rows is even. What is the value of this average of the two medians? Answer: 17.3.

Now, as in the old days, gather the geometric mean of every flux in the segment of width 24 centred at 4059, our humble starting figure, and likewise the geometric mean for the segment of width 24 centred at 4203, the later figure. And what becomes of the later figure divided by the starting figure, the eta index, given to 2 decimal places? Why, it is 1.03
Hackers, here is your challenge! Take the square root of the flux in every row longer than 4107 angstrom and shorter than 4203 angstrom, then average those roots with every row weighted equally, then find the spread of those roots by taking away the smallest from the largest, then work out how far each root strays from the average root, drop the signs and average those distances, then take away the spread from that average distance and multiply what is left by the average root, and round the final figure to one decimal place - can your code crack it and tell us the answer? -1.2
